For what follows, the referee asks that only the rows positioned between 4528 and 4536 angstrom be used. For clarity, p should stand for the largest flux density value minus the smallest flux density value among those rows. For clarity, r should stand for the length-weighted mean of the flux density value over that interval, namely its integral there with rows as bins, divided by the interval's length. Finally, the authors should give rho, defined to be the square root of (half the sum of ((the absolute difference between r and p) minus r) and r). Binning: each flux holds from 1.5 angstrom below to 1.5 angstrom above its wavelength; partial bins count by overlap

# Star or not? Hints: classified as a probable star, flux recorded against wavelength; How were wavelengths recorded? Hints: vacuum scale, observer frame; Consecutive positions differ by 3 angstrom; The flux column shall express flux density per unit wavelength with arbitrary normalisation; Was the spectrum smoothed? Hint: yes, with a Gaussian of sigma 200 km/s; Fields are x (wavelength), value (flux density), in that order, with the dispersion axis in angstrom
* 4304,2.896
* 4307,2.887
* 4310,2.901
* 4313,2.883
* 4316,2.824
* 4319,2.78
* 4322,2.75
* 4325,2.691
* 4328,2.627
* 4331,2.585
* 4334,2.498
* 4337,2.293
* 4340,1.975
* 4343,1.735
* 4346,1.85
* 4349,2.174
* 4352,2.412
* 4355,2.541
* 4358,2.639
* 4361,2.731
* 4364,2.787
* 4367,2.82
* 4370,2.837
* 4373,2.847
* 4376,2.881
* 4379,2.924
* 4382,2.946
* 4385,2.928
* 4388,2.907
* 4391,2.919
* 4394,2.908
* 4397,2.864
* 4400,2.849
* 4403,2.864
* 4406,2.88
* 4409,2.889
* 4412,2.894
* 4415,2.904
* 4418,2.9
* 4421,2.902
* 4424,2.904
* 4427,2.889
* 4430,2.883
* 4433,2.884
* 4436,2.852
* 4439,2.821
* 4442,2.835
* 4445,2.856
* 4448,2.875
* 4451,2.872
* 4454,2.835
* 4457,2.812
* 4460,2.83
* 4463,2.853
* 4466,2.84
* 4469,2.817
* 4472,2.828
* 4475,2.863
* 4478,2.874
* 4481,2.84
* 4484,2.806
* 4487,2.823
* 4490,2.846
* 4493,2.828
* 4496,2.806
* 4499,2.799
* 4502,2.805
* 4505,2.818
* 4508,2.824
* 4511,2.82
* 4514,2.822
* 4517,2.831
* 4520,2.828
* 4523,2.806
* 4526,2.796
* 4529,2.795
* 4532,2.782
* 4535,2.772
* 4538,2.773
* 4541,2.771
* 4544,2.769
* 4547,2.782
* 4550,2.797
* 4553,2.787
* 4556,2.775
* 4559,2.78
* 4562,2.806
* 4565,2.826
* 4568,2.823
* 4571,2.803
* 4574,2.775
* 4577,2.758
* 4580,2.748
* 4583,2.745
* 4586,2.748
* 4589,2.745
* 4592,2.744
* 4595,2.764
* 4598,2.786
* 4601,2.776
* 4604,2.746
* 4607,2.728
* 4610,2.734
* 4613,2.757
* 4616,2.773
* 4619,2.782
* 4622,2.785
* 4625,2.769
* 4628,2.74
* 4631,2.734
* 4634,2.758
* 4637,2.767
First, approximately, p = 0.023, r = 2.78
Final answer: 1.17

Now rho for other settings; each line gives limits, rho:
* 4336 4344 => 0.85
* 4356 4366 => 1.13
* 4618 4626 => 1.18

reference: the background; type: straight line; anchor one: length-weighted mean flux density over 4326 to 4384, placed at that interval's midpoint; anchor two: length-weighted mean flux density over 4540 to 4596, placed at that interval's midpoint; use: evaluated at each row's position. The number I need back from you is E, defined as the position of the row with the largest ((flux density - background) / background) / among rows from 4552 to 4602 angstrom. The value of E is 4565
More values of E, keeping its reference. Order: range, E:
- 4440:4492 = 4448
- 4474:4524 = 4478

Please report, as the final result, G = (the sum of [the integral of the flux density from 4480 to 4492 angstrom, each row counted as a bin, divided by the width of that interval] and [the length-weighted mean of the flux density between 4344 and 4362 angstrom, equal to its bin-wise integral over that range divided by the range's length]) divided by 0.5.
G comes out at 10.4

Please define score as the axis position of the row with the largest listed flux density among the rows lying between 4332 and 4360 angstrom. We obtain 4358 angstrom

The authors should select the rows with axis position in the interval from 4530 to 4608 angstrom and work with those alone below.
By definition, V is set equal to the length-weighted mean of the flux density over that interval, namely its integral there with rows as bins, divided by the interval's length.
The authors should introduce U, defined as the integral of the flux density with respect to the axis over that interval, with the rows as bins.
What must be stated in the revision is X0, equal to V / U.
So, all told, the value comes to 0.013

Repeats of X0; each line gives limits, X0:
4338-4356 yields 0.056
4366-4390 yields 0.042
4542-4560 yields 0.056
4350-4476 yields 0.008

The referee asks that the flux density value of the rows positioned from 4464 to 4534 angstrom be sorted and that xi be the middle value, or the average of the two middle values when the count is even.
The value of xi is 2.82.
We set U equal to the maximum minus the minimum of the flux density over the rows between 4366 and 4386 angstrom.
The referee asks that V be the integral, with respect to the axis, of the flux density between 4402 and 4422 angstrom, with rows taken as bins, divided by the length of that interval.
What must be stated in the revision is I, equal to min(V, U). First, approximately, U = 0.13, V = 2.89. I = 0.126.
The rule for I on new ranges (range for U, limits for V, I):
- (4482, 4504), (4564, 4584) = 0.047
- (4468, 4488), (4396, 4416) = 0.068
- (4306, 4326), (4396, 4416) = 0.210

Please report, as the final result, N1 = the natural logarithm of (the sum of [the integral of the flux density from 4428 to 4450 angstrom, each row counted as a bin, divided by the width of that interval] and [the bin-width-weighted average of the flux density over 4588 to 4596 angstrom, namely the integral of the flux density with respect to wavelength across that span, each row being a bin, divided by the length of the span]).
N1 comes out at 1.72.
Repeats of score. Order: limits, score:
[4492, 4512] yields 4493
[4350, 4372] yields 4370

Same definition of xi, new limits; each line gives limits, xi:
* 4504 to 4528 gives 2.82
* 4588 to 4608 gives 2.75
